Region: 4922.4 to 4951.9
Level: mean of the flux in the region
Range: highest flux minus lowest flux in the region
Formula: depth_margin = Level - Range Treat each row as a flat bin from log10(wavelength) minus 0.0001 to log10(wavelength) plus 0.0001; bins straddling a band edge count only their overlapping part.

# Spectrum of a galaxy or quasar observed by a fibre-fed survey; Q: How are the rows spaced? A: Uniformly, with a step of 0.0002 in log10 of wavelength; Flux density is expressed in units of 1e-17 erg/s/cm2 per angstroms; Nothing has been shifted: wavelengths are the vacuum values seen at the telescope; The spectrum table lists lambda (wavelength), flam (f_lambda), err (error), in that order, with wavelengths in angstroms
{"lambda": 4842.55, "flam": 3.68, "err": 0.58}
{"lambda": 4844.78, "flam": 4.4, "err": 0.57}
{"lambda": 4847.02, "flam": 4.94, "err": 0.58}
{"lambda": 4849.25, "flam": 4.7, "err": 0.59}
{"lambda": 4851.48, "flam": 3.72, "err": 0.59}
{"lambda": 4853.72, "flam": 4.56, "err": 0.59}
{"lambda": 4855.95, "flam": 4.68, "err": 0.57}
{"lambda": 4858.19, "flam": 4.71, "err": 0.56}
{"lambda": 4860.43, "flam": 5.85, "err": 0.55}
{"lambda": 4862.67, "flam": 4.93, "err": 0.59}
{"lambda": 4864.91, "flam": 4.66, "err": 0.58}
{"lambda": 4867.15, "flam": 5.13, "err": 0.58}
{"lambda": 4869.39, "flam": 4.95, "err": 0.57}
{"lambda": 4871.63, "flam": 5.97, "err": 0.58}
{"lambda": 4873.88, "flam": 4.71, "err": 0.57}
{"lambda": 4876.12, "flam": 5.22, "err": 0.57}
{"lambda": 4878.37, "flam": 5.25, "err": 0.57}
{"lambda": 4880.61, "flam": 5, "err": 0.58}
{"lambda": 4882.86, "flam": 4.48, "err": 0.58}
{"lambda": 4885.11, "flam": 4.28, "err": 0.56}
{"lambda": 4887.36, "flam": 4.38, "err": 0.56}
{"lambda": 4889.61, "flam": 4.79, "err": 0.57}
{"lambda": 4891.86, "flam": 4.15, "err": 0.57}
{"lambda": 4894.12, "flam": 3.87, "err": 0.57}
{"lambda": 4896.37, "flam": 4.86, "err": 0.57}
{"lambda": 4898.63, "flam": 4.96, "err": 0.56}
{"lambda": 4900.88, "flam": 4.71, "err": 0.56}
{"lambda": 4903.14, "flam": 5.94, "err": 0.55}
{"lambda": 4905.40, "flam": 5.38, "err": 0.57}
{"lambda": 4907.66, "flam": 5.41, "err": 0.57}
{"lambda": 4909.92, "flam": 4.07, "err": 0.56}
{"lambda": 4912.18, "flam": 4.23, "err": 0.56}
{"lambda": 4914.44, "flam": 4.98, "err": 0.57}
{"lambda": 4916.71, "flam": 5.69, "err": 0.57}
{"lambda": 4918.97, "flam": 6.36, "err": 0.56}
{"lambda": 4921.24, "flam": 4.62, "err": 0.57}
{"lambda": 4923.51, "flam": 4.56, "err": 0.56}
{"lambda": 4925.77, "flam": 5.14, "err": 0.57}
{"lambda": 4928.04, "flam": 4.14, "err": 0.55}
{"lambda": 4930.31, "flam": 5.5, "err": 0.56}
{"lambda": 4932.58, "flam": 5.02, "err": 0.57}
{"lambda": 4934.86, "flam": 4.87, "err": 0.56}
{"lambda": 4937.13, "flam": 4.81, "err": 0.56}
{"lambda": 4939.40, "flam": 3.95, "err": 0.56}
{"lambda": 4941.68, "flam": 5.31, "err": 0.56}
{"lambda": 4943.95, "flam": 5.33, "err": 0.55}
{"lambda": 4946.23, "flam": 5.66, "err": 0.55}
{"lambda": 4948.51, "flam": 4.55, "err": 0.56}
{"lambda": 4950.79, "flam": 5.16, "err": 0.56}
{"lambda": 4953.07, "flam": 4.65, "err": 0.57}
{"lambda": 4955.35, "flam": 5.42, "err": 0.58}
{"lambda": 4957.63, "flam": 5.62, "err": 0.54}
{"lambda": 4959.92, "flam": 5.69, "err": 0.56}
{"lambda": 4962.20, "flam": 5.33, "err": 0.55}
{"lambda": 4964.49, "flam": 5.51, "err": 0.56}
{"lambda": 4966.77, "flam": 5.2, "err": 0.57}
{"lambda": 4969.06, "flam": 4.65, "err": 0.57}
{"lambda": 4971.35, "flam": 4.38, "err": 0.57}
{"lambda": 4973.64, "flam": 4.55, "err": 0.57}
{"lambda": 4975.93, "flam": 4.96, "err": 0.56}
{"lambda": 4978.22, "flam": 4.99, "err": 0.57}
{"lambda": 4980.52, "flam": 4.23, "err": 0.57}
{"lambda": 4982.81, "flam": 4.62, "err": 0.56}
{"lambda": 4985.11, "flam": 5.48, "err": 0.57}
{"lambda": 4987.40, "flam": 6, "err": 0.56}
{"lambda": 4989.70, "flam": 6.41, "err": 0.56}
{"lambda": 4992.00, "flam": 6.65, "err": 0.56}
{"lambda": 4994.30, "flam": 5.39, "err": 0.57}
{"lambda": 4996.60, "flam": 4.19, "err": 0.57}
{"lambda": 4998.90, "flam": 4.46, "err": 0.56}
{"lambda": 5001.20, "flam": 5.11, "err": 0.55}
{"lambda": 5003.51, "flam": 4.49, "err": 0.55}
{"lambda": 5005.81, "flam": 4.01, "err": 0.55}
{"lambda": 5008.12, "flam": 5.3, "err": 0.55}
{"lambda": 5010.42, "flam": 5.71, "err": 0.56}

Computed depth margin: 3.2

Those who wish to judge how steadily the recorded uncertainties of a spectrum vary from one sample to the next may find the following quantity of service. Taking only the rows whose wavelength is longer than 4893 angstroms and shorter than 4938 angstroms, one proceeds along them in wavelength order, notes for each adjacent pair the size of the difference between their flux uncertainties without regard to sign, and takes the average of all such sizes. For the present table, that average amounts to 0.0079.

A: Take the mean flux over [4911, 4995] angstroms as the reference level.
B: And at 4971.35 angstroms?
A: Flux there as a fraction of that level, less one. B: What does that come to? -0.15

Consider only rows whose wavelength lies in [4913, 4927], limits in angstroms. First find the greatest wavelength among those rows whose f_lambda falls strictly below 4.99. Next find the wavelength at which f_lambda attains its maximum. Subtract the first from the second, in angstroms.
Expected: -4.5 angstroms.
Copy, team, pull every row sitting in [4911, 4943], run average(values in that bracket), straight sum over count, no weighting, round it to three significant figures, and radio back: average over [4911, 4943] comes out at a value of 4.94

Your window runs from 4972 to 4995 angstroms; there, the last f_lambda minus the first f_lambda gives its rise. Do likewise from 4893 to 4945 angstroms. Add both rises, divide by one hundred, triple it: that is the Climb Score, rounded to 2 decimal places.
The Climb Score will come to 0.07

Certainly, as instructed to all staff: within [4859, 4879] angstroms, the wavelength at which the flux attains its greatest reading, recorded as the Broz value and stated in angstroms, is 4871.63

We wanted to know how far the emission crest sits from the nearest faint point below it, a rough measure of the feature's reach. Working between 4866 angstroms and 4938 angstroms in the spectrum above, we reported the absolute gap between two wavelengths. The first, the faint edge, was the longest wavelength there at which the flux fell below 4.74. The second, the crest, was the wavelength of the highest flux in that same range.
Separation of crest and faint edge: 9.1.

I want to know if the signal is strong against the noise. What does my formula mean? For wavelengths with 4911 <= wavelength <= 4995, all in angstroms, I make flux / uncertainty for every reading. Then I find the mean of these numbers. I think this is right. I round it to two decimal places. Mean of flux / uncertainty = 9.11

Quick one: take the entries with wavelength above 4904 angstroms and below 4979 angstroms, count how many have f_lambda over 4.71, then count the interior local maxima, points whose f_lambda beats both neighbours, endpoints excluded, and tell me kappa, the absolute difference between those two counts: 14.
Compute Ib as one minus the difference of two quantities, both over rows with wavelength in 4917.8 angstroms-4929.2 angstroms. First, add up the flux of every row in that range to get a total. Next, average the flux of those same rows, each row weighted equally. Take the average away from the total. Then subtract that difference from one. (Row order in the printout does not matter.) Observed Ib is -18.9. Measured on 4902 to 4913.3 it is -19.0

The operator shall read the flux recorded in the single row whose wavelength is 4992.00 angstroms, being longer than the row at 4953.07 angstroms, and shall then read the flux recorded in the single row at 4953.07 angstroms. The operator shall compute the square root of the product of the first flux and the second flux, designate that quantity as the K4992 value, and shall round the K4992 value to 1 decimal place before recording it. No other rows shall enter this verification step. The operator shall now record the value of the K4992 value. 5.6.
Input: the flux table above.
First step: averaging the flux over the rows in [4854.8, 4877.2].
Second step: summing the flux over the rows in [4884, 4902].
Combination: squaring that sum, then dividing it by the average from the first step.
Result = 255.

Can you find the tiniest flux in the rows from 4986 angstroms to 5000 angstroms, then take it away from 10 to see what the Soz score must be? 5.8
